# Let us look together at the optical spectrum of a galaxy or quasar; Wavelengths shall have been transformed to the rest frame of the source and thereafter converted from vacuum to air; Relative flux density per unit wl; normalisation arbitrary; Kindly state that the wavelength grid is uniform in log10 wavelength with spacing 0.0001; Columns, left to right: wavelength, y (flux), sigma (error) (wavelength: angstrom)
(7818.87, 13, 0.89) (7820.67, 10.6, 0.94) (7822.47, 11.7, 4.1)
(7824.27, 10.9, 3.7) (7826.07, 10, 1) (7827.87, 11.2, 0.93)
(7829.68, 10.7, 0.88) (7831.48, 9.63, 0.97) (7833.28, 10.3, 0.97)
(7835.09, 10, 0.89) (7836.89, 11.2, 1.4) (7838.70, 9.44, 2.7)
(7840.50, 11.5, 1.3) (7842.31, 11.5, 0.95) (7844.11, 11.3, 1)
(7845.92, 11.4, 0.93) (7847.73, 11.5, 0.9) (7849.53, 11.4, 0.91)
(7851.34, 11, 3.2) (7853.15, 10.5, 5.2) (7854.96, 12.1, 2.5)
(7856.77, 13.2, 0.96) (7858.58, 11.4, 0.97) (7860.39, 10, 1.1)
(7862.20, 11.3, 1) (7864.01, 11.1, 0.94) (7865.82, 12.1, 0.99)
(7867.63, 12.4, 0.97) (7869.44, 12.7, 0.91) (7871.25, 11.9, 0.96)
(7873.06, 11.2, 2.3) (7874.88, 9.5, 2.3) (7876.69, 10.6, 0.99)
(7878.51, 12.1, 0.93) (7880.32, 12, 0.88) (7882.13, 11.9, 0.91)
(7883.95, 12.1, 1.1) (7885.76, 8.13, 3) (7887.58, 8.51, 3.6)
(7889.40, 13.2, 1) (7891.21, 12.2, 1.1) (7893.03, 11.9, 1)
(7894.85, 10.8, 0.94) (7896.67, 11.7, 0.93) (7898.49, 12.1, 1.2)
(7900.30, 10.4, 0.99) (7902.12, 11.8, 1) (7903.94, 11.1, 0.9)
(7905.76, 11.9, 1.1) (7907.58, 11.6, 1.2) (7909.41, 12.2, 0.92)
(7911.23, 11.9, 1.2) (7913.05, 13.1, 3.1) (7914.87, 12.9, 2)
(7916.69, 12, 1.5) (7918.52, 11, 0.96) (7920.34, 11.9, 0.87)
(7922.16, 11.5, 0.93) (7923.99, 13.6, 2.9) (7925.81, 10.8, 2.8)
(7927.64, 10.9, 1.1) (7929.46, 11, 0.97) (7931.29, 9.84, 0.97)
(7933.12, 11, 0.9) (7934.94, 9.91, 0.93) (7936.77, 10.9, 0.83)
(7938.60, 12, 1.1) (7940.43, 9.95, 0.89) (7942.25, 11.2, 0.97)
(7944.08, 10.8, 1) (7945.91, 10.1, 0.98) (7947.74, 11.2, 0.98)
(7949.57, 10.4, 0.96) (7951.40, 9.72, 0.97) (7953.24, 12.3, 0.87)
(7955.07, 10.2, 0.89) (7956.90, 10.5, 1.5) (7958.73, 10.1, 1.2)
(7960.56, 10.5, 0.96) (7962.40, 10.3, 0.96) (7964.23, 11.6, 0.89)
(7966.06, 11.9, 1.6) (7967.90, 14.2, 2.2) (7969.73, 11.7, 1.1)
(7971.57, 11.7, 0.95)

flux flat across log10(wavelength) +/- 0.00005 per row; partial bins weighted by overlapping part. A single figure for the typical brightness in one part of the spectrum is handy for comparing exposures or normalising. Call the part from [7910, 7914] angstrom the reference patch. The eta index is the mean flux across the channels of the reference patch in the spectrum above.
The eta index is 12.5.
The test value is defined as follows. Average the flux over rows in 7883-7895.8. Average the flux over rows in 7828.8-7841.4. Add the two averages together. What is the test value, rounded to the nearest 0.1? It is 21.4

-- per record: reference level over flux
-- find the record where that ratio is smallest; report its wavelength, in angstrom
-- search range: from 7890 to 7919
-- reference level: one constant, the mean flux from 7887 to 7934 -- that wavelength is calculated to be 7913.05 angstrom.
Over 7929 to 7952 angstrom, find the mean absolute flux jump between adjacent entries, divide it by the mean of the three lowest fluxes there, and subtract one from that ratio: -0.894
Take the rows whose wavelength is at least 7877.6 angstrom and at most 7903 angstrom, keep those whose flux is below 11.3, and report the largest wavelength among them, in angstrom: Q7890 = 7900.30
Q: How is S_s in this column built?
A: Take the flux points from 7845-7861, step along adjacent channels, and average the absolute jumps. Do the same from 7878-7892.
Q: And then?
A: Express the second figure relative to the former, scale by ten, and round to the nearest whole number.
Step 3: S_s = 17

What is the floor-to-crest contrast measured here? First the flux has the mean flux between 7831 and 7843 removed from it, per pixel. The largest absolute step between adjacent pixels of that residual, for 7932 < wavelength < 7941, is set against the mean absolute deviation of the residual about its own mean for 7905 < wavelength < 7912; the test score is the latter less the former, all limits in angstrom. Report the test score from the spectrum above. -1.90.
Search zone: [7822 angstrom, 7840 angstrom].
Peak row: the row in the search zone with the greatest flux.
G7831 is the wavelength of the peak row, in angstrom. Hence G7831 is 7822.47 angstrom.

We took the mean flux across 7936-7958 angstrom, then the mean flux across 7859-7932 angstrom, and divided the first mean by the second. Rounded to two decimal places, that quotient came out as 0.94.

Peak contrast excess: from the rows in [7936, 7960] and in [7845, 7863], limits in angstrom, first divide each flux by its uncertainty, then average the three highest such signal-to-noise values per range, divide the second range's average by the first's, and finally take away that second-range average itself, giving -12.0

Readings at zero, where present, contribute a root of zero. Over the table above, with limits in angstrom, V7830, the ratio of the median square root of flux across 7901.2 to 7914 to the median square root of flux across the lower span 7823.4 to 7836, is 1.07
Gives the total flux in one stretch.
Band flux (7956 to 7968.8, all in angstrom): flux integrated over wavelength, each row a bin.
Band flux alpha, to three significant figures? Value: 145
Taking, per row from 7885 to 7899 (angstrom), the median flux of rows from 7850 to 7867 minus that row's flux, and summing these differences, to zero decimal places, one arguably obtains 2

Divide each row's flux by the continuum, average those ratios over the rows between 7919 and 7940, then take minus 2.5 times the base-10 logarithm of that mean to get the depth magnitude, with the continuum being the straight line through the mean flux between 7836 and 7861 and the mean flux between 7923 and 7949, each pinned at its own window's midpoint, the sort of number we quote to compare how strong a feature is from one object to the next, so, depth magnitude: -0.02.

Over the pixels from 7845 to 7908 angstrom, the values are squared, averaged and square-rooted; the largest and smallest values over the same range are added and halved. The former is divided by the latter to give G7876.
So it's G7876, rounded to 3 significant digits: 1.07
